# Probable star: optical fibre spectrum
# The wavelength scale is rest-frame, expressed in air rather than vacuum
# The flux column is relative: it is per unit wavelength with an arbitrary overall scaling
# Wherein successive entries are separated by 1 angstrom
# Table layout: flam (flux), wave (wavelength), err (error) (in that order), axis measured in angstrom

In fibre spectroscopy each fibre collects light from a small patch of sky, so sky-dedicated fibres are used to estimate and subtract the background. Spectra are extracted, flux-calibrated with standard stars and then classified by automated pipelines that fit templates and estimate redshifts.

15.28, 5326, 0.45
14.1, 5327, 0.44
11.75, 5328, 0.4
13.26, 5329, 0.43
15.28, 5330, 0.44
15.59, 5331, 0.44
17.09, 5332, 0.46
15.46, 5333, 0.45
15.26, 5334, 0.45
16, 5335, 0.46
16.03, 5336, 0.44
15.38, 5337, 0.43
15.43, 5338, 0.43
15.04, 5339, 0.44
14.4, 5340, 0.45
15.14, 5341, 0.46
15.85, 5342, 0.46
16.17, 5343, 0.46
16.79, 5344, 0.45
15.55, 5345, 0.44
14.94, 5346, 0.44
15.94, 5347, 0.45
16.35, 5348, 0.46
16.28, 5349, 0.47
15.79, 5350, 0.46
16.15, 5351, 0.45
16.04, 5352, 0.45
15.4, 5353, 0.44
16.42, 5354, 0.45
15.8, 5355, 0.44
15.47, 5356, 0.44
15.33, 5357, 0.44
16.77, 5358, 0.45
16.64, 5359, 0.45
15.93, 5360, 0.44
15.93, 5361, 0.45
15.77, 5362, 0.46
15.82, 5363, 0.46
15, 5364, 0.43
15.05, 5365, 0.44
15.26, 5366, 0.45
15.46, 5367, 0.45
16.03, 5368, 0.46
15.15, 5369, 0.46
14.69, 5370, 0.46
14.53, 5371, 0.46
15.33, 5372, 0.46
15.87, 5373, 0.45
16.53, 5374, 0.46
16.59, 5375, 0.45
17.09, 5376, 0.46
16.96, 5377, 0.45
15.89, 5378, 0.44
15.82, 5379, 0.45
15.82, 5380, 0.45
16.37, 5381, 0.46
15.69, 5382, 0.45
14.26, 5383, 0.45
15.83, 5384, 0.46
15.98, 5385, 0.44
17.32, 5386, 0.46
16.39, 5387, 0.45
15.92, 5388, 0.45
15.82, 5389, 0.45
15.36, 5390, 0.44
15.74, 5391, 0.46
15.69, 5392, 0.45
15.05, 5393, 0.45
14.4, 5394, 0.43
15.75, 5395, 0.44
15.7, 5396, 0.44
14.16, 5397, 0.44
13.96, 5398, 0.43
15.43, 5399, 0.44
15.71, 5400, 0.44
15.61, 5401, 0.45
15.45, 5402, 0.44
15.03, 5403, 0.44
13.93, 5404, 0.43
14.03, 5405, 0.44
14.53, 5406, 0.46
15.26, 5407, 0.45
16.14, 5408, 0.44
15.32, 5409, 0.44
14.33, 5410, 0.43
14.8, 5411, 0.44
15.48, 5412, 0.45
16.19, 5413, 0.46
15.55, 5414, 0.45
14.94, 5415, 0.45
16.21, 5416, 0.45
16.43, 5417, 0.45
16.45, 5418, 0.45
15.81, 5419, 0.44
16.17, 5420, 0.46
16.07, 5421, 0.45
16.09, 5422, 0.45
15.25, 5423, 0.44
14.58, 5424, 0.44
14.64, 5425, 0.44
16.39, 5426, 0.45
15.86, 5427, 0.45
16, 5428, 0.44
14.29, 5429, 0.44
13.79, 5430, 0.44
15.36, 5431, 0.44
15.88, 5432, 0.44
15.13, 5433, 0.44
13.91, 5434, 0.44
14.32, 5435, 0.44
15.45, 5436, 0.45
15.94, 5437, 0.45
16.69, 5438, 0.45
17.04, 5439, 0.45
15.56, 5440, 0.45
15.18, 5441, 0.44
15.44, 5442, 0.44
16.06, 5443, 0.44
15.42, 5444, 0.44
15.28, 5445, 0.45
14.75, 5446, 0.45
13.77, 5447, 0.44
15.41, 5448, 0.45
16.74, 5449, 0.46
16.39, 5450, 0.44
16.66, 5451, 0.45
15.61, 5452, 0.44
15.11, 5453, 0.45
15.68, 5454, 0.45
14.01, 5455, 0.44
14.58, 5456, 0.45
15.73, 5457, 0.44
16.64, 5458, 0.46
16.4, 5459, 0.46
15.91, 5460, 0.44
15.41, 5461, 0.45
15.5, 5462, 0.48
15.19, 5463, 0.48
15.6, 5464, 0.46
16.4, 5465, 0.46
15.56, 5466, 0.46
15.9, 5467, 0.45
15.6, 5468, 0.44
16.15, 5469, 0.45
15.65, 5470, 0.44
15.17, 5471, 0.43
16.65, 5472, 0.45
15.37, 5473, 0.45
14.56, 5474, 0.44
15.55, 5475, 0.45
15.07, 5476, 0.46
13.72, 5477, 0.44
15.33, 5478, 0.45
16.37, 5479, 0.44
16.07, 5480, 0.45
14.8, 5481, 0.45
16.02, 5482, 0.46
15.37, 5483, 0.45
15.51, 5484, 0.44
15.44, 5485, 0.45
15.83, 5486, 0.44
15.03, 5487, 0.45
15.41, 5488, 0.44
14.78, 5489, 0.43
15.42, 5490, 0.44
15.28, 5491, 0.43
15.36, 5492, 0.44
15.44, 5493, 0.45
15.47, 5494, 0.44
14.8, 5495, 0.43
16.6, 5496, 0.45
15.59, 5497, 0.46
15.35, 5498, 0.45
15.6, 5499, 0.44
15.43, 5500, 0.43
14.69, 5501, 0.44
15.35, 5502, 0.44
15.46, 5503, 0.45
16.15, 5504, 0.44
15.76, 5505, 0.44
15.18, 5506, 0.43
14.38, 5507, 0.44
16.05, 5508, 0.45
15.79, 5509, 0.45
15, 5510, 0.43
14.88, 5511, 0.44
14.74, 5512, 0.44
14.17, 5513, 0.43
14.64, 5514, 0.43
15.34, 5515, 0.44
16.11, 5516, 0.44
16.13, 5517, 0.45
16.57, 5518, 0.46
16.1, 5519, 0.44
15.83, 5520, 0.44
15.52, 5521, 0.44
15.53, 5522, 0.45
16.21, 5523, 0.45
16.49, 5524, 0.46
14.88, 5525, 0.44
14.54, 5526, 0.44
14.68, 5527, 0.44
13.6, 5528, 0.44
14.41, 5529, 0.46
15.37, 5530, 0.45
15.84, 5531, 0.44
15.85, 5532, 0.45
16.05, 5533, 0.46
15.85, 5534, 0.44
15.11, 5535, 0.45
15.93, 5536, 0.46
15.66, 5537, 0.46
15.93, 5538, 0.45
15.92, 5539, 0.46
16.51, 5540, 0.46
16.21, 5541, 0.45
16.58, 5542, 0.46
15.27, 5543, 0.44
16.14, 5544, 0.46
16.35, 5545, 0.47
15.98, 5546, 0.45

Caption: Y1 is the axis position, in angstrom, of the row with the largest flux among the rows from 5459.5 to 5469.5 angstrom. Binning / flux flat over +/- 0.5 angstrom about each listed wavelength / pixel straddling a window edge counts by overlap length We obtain 5465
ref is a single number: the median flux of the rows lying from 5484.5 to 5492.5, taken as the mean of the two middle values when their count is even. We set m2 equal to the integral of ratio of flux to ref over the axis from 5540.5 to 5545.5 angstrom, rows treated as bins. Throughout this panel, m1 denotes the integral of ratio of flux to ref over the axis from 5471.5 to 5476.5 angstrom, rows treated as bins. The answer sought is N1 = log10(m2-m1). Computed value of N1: -0.66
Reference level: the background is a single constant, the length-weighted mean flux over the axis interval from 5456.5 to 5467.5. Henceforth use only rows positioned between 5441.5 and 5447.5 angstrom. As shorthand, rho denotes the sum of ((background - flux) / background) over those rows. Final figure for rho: 0.27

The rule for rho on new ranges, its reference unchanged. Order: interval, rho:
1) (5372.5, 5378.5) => -0.25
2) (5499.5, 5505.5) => 0.14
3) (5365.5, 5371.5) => 0.25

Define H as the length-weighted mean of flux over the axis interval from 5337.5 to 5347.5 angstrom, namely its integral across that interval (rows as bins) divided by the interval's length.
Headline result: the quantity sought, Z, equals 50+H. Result 65.5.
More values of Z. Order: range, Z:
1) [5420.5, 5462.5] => 65.5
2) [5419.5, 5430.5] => 65.4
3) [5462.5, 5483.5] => 65.5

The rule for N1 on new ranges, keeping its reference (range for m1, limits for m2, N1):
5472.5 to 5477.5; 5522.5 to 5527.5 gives -0.78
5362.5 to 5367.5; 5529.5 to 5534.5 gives -0.81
